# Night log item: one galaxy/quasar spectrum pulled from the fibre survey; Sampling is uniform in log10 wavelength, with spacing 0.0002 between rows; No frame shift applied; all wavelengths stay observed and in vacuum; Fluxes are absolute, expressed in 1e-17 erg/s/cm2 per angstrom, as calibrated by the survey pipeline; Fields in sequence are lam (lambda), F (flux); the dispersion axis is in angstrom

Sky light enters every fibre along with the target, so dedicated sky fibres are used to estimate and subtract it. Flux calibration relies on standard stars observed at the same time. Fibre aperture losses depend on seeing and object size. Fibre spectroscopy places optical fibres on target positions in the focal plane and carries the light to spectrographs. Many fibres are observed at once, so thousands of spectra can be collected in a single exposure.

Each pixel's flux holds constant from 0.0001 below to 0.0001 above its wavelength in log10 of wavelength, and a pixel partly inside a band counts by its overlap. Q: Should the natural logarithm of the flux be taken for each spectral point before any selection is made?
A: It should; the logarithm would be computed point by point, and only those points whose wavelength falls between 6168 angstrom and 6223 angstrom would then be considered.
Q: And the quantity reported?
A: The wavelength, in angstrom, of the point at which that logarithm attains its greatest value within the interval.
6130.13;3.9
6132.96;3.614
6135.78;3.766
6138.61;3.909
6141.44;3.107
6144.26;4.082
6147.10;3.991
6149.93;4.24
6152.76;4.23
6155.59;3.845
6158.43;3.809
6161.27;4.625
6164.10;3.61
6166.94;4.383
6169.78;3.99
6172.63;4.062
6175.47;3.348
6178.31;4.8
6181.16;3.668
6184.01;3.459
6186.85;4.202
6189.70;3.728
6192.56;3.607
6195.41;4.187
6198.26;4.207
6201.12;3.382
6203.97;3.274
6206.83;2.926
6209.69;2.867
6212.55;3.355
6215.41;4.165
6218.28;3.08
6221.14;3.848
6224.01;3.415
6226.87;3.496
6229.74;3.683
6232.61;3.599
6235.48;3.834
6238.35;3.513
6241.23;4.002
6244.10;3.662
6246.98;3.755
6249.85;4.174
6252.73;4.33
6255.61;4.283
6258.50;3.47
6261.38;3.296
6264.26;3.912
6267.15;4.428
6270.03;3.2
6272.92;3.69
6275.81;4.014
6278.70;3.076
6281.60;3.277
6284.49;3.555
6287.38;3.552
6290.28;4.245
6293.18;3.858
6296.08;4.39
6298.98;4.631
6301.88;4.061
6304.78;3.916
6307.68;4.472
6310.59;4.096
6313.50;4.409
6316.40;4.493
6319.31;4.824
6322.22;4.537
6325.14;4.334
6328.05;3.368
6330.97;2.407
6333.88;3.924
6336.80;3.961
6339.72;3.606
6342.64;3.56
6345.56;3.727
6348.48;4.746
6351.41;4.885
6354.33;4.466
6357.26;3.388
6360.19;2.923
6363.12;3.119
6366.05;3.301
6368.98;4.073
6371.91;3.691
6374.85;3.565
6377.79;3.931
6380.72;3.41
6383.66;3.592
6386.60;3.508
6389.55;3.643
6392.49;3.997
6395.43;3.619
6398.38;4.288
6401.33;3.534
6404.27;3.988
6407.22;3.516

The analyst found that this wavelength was 6178.31 angstrom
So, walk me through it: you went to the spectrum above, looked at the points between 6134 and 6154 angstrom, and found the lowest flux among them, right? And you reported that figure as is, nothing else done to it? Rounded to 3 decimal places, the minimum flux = 3.107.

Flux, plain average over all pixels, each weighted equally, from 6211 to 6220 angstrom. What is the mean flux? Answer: 3.53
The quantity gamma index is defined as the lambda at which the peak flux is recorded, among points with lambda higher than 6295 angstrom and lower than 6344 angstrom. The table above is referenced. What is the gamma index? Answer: 6319.31 angstrom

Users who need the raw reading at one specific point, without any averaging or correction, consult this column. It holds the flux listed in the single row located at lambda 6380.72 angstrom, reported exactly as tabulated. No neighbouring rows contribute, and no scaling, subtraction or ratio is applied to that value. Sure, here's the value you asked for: 3.41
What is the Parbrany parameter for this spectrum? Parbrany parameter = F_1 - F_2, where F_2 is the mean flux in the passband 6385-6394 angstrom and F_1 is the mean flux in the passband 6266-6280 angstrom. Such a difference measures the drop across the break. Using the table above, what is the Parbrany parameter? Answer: 0.0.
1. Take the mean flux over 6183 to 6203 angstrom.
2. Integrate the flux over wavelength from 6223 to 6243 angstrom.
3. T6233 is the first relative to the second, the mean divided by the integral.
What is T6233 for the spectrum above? 0.052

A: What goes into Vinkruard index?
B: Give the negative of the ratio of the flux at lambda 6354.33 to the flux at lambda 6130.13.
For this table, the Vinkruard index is -1.15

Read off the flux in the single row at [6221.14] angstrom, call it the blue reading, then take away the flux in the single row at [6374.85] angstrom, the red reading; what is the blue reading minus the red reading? 0.28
